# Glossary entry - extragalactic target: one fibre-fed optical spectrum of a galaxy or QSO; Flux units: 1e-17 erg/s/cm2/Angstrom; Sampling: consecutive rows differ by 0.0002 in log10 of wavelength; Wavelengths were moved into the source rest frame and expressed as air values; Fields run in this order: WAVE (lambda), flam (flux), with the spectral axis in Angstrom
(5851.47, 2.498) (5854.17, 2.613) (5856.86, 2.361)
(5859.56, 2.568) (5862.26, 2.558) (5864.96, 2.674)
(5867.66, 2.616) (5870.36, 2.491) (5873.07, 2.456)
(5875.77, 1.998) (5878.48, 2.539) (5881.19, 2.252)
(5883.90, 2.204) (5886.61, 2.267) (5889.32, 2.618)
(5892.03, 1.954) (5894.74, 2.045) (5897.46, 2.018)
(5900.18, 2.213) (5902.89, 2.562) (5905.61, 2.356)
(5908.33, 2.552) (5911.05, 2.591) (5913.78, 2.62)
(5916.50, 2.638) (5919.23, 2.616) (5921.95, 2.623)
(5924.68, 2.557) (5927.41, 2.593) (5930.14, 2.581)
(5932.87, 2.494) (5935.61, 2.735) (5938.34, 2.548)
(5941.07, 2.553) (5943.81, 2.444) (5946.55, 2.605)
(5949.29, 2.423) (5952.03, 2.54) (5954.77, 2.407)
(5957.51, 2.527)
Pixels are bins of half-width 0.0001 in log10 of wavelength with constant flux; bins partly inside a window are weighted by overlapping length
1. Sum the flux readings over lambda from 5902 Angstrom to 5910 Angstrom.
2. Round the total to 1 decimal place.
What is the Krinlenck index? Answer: 7.5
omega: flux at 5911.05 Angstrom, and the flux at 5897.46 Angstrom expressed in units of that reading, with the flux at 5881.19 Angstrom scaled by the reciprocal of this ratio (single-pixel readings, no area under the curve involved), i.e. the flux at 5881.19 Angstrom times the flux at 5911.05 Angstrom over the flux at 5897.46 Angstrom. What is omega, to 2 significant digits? 2.9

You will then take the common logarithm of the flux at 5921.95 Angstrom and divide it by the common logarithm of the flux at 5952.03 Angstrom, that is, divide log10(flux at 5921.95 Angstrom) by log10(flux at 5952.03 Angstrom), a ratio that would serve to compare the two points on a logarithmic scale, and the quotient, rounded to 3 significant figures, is 1.03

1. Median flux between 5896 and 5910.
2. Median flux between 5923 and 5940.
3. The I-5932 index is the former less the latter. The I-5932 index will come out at -0.21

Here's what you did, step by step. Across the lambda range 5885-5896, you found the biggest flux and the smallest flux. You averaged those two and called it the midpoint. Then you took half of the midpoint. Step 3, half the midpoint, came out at 1.14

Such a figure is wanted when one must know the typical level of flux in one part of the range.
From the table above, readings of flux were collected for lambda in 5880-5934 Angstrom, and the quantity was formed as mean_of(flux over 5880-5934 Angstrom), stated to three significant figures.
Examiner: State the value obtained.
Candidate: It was 2.42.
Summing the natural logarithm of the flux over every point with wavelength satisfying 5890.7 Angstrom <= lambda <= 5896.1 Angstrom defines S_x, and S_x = 1.39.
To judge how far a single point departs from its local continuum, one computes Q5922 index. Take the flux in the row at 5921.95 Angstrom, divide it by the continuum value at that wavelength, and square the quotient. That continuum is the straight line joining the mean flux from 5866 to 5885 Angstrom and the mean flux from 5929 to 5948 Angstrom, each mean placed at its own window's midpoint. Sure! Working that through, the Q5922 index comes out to 1.09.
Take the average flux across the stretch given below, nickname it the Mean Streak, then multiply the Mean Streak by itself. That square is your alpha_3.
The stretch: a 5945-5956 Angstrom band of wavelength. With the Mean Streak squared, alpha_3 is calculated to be 6.2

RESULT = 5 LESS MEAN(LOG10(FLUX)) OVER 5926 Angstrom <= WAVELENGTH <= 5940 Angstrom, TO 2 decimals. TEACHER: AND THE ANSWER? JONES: 4.59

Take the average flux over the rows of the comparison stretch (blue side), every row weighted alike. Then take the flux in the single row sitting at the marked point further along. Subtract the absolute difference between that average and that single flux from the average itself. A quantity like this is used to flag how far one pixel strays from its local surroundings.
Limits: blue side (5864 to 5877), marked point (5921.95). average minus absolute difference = 2.27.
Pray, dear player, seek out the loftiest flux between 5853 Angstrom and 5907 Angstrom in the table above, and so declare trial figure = 2.674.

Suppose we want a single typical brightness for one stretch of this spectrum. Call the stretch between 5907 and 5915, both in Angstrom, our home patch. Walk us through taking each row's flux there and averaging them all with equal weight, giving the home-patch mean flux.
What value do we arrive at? 2.59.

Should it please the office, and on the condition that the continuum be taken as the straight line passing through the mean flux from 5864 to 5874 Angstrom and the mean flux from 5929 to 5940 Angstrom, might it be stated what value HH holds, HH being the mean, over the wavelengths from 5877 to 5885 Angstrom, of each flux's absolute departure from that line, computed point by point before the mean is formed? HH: 0.23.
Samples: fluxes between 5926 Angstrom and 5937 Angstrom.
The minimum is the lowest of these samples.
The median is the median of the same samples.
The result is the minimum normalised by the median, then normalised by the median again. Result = 0.373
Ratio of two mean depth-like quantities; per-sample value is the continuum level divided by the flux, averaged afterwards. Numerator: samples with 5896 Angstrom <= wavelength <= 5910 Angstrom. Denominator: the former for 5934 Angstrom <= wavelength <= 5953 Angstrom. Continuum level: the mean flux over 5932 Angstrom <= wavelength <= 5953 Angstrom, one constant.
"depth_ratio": 1.10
